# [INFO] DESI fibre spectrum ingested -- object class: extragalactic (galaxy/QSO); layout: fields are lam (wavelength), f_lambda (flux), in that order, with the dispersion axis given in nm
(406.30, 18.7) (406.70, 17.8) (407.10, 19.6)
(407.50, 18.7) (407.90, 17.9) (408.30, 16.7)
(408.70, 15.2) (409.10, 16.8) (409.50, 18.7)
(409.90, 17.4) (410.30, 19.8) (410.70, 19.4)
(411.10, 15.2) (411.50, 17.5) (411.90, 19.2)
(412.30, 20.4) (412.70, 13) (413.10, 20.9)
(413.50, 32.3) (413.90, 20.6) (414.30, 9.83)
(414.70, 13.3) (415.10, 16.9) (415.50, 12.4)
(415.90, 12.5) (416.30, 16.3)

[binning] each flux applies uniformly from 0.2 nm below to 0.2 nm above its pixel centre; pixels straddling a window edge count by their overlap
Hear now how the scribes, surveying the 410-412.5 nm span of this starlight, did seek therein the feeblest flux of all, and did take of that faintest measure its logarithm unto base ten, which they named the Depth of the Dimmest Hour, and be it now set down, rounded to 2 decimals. 1.18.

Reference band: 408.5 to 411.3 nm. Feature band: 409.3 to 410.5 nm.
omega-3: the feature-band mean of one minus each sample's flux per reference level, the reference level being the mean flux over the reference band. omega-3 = -0.06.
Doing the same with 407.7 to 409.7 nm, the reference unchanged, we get 0.03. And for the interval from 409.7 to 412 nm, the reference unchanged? -0.03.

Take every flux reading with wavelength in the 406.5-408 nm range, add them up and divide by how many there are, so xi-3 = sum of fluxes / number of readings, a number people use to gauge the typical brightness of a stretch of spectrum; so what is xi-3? 18.5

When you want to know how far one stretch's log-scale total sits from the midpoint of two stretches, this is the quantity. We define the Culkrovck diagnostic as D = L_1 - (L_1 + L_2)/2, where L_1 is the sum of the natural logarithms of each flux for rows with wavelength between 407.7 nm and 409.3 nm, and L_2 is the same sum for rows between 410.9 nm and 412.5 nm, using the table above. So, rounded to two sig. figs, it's -0.16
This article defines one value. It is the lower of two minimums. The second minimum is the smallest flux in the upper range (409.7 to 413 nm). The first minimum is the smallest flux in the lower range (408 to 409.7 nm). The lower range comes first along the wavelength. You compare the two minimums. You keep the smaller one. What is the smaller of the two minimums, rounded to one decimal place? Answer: 13.0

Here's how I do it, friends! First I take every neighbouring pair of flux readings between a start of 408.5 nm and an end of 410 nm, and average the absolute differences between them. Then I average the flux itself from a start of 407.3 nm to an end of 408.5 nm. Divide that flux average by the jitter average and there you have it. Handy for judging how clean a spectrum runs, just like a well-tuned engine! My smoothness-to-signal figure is 11.1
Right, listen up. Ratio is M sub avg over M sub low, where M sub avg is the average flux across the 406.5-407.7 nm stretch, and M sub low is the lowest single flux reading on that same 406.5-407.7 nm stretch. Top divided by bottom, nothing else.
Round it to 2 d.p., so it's 1.05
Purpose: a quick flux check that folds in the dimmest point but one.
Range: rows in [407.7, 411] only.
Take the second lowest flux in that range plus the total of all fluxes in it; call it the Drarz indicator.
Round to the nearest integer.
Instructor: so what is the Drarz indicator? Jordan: 159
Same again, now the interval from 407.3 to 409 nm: 85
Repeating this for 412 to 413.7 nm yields 107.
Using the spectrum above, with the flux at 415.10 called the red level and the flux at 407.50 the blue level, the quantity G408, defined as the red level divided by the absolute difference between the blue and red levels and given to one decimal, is 9.4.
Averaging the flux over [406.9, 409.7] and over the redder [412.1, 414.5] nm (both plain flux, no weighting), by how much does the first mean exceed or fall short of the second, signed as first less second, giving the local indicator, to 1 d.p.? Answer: -1.8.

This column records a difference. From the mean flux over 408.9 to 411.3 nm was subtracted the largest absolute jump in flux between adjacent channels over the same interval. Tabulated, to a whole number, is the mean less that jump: 14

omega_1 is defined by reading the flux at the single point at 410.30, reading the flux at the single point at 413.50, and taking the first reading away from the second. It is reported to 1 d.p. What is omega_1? 12.5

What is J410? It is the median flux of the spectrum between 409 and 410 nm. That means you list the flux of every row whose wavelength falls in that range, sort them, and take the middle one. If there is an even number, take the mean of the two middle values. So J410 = 17.4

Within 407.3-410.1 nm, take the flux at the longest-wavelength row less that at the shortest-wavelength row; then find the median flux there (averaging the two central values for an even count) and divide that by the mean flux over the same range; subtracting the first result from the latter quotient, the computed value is 2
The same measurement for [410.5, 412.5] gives 0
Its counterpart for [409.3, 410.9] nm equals 0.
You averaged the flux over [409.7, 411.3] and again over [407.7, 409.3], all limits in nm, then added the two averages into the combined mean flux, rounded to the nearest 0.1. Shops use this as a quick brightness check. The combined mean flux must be 34.6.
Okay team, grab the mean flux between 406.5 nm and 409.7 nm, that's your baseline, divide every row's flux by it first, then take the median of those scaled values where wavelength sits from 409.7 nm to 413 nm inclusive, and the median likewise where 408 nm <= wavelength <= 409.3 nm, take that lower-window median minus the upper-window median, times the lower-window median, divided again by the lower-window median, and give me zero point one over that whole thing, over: -1.1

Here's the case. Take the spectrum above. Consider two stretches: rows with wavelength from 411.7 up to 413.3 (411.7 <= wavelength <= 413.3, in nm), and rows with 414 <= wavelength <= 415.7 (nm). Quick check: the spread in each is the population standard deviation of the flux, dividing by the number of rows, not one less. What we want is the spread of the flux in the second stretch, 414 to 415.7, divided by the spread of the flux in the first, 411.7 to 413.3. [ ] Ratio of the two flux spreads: 1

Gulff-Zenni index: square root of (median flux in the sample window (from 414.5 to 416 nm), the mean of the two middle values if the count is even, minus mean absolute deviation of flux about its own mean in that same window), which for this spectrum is 3.37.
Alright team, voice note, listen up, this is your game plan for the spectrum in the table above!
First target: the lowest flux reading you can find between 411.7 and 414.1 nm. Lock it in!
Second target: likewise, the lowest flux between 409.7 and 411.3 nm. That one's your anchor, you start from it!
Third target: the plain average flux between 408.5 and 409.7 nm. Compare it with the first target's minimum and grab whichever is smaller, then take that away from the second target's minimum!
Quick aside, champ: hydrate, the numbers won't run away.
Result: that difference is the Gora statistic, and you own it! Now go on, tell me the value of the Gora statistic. 2.2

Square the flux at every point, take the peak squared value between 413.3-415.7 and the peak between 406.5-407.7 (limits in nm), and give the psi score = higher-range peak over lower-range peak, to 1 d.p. 2.7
